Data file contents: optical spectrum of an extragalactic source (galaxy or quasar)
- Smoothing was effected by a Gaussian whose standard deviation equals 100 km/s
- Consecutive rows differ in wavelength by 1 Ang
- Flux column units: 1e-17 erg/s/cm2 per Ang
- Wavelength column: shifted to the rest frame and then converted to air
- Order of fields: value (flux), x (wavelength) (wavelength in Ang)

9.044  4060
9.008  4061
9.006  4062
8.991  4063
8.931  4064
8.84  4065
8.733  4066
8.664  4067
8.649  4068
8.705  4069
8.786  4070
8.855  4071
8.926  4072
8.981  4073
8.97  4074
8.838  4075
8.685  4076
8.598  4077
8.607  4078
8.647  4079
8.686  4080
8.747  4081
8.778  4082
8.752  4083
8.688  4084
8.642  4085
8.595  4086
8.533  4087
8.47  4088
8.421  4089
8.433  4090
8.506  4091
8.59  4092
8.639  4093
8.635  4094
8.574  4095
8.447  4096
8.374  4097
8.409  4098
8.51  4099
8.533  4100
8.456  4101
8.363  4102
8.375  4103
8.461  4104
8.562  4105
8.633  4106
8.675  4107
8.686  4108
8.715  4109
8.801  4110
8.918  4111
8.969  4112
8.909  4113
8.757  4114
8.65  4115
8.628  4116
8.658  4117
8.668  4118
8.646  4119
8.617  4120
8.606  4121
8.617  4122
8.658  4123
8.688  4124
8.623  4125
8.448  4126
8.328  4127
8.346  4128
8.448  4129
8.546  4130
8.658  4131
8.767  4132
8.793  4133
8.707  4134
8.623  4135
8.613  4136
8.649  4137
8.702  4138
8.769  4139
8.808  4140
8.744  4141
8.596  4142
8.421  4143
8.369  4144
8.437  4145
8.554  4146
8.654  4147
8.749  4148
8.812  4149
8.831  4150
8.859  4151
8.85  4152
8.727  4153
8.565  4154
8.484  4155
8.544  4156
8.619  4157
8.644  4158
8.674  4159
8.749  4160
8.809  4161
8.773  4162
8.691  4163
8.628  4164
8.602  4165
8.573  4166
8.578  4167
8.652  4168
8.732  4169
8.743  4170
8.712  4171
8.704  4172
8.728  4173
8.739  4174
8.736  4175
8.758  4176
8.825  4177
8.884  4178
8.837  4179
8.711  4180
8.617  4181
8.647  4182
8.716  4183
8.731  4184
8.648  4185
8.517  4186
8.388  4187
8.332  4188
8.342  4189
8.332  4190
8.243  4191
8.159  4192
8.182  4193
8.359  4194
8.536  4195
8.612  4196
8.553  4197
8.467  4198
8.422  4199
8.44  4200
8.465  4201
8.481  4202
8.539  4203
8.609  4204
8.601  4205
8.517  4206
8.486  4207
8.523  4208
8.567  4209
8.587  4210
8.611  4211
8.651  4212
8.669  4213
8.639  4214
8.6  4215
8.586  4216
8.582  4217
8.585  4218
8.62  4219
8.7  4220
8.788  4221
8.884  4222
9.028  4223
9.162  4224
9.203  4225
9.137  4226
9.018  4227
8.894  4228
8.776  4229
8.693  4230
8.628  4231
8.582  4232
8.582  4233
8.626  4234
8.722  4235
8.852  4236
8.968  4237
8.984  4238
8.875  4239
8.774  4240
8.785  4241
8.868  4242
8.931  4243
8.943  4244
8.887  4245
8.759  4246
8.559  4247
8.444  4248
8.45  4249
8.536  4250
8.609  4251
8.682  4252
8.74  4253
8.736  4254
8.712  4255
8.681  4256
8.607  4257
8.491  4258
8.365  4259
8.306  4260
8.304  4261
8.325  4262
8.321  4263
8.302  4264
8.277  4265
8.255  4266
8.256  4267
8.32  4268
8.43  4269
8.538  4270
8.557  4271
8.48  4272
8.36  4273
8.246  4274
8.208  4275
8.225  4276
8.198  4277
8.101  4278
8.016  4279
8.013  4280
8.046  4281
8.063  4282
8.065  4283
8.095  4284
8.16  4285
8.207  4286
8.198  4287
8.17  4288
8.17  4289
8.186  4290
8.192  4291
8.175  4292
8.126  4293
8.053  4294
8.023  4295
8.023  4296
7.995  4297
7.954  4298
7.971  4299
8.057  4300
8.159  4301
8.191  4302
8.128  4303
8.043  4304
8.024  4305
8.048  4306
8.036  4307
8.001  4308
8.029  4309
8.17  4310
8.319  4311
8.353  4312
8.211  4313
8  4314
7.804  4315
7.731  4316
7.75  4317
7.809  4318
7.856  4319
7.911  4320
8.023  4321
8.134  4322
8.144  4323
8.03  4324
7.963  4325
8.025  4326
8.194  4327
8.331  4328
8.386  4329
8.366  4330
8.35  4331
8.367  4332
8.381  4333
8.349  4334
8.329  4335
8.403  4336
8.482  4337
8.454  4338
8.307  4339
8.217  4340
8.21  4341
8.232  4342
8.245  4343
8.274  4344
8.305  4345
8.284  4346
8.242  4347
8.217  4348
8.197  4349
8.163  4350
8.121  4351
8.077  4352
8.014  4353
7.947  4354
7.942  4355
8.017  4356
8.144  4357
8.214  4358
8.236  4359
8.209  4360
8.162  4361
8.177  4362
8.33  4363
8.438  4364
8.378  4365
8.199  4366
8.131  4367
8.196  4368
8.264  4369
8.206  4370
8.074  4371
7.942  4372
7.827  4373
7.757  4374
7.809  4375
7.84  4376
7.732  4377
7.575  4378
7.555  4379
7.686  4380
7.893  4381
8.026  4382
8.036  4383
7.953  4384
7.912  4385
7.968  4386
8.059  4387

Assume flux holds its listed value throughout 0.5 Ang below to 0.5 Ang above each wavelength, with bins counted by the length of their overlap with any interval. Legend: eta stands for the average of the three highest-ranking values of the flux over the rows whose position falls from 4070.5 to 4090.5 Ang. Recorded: 9.0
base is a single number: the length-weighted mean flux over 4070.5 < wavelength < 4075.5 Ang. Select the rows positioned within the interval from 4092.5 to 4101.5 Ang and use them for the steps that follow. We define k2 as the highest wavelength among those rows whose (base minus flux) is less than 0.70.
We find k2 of 4101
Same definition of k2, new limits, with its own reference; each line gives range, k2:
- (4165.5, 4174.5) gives 4174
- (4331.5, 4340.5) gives 4340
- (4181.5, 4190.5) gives 4190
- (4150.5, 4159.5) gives 4159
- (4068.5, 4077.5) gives 4077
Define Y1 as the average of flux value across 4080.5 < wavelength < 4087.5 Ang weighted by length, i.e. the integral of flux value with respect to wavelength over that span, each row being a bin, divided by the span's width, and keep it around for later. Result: 8.68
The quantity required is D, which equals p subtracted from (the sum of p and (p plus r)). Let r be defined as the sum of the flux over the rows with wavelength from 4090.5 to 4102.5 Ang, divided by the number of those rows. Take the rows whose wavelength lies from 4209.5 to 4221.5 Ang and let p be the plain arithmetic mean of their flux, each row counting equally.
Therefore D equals 17.1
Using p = 8.63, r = 8.50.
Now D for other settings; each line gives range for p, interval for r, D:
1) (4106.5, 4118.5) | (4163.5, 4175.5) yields 17.4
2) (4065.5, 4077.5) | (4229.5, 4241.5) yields 17.5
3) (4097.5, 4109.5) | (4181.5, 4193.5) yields 17.0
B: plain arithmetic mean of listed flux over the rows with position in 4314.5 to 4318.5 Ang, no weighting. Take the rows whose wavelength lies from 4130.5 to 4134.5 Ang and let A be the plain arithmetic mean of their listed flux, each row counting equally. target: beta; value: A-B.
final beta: 1.0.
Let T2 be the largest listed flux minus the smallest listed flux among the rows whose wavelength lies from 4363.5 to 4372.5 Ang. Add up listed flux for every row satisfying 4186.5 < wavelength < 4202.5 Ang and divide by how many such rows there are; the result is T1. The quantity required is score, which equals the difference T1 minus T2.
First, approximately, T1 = 8.4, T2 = 0.50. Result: 7.9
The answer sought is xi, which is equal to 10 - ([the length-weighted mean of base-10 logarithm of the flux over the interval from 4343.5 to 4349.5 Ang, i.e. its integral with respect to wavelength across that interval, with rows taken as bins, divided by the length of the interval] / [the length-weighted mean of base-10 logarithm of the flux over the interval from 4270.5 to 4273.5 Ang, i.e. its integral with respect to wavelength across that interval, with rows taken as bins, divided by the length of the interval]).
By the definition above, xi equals 9.01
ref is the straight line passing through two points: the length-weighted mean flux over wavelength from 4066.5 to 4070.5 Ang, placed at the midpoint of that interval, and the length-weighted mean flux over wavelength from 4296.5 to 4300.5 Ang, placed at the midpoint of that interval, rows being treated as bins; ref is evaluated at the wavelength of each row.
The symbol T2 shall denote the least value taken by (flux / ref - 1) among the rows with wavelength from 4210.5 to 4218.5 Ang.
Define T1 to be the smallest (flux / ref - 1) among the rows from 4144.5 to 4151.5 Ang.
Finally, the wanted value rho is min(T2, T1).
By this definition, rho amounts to -0.003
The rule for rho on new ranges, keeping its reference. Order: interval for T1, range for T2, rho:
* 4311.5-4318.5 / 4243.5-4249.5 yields -0.026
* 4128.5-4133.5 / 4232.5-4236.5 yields -0.008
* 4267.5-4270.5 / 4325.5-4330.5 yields 0.015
